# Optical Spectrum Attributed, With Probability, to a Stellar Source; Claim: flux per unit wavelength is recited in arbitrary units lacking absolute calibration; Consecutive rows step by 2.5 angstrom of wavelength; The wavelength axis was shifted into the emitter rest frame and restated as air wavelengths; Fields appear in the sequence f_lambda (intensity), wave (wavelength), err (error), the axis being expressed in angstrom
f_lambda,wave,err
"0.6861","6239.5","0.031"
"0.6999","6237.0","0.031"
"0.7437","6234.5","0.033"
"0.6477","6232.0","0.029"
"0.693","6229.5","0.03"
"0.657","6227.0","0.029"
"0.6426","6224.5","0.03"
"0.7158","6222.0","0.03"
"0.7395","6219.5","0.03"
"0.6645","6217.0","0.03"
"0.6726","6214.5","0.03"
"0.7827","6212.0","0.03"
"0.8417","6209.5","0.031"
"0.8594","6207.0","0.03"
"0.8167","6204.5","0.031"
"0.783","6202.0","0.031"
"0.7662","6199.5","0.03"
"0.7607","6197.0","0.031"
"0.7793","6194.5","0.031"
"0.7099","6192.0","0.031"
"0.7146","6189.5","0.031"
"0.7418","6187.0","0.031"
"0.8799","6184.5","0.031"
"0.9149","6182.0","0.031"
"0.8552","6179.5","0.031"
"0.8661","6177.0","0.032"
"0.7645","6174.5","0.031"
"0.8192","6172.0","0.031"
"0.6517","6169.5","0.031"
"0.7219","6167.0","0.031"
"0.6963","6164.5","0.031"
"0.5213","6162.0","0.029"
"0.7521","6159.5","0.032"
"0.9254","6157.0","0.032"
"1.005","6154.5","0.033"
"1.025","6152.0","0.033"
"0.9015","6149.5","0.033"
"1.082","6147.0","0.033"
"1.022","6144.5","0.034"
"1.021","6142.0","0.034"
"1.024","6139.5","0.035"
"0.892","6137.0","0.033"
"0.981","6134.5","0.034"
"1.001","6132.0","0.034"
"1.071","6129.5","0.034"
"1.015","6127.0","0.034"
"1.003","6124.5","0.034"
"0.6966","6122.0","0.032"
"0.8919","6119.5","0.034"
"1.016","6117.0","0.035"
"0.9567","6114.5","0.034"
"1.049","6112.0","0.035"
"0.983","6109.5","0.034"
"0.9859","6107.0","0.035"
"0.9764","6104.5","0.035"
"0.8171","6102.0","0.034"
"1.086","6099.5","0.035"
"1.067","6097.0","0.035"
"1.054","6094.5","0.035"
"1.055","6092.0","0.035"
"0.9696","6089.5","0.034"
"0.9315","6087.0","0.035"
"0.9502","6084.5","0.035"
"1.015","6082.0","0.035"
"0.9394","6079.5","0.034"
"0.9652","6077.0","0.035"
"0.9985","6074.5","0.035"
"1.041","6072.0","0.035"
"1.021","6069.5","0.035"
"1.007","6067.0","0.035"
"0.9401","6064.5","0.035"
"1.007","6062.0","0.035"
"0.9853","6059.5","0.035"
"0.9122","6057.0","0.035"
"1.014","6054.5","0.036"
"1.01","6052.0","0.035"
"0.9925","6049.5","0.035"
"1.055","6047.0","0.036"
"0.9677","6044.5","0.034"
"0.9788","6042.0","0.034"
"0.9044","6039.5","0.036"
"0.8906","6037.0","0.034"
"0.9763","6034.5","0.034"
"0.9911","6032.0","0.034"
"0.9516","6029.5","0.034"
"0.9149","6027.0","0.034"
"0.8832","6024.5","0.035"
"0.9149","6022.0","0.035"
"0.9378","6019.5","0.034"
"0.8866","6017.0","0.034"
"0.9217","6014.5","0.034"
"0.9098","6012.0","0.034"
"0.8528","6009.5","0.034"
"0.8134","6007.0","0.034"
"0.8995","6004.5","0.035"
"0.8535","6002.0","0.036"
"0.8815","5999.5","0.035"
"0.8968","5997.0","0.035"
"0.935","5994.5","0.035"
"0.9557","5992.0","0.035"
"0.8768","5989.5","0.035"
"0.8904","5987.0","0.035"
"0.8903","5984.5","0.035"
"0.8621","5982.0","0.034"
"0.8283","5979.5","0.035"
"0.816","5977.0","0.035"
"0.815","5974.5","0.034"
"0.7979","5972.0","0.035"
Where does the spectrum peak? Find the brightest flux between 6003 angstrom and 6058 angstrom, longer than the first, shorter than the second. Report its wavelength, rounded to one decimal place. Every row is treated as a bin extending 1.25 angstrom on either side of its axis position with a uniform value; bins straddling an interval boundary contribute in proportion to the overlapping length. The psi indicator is 6047.0 angstrom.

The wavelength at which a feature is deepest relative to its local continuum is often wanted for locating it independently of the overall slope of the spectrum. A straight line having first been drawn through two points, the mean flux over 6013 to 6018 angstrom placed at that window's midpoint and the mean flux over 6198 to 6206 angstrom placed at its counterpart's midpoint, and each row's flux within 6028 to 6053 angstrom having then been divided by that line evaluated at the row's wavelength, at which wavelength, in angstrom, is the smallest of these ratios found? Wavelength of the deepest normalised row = 6037.0 angstrom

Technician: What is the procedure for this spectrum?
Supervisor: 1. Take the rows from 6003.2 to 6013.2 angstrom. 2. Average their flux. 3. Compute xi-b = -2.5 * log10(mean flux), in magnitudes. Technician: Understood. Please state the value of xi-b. 0.15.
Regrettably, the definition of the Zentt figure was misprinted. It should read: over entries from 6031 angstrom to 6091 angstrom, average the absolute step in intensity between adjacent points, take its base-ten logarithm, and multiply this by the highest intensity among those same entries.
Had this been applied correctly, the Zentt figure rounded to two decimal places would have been -1.42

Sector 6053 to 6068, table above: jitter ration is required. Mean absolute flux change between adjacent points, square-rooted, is 0.257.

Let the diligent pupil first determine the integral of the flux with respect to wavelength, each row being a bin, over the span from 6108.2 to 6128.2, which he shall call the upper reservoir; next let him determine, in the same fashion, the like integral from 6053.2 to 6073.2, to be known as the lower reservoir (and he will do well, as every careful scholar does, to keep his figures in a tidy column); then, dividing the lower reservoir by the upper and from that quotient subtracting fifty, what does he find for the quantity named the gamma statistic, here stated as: -49.0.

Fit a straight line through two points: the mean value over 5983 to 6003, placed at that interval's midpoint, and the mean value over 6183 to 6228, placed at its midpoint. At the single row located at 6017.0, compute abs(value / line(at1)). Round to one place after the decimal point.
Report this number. 1.0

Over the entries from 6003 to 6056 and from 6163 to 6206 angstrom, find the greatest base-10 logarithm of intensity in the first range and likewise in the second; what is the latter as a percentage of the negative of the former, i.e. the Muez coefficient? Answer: 166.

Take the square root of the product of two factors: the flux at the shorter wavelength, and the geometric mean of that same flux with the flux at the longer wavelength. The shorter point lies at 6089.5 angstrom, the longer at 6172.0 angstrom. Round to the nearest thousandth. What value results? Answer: 0.930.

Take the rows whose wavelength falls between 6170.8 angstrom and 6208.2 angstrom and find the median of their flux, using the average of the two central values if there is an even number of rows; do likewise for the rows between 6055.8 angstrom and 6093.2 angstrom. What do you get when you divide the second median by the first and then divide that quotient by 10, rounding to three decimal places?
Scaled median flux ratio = 0.126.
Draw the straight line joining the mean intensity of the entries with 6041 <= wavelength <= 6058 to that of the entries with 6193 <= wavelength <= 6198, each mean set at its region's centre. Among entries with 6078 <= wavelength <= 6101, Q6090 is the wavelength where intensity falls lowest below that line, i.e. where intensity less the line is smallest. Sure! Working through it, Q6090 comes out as 6079.5 angstrom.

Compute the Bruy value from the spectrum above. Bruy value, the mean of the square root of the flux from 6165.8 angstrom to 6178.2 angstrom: 0.87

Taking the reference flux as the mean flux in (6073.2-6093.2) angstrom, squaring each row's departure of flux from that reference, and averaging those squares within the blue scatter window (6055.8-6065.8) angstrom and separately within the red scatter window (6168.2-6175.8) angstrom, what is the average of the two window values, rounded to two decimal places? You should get 0.03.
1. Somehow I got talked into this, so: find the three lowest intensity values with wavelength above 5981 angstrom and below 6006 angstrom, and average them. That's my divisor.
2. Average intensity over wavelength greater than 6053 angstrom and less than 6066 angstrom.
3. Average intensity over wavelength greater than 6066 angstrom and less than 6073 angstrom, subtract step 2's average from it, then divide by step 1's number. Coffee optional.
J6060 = 0.06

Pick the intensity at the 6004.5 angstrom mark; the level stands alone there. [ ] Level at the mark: 0.8995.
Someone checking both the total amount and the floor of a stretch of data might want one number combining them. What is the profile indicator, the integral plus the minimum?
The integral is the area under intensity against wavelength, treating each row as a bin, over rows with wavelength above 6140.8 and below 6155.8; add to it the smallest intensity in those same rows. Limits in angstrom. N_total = 16.0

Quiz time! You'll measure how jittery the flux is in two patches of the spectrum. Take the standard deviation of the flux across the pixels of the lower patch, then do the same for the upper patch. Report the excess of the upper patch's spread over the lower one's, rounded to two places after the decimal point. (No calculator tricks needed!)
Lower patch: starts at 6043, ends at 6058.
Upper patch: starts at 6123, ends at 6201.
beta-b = 0.10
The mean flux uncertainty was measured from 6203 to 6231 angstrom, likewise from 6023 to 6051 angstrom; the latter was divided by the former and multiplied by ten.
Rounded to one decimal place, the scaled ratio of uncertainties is 11.5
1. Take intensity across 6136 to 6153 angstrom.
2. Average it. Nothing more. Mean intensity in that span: 1.00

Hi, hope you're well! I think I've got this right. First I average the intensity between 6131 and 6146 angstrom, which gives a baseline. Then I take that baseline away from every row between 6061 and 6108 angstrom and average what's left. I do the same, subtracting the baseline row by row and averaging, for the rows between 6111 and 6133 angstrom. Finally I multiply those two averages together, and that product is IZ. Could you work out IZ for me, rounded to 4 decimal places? 0.0000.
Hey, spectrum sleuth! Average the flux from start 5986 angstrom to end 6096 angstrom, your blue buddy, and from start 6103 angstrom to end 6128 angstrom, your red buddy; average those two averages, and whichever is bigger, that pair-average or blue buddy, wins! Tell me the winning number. 0.95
